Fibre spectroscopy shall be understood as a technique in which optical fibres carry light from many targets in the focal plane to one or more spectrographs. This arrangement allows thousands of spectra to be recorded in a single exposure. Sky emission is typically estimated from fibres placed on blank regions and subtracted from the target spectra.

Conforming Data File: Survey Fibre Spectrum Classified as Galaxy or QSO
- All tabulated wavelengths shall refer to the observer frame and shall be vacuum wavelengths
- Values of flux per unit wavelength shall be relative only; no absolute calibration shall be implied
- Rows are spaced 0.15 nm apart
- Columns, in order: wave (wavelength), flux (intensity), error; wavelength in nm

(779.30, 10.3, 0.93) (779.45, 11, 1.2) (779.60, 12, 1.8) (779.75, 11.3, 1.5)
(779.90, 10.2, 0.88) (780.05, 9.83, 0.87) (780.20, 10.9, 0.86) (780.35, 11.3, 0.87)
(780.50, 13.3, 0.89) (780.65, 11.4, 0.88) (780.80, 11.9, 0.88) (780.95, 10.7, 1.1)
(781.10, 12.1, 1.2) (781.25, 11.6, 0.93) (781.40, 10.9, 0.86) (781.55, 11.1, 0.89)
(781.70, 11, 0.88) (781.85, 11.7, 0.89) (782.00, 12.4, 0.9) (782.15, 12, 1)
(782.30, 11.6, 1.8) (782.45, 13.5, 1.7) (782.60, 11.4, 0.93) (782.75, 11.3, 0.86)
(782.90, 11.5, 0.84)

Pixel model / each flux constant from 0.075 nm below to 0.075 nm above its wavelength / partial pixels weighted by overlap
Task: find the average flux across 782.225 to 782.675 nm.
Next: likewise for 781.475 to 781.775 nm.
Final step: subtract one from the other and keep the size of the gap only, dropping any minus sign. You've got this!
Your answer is 1.1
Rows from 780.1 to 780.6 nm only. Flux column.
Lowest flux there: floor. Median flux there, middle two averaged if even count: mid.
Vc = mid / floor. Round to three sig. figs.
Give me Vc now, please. 1.04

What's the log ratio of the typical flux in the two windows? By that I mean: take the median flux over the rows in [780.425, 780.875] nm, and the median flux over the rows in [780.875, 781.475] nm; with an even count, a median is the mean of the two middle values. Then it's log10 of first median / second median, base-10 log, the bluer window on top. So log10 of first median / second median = 0.024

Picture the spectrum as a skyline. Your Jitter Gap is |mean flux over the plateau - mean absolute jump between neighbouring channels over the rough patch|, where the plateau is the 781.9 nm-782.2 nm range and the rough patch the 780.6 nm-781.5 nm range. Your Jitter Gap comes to 11.3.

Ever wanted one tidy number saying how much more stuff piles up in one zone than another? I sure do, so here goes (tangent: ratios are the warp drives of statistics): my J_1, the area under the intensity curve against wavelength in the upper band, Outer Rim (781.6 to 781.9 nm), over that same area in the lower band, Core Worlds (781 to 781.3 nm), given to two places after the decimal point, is 0.96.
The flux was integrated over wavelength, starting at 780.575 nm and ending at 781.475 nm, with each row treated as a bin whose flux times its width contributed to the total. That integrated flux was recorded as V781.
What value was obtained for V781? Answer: 10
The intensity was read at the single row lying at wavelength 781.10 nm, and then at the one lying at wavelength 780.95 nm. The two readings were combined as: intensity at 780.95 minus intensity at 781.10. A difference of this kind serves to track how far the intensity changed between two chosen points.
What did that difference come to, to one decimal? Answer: -1.4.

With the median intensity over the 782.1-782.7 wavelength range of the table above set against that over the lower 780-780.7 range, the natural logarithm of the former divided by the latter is 0.043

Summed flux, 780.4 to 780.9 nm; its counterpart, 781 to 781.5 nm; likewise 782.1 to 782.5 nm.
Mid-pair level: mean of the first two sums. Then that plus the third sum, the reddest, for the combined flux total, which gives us 72.7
